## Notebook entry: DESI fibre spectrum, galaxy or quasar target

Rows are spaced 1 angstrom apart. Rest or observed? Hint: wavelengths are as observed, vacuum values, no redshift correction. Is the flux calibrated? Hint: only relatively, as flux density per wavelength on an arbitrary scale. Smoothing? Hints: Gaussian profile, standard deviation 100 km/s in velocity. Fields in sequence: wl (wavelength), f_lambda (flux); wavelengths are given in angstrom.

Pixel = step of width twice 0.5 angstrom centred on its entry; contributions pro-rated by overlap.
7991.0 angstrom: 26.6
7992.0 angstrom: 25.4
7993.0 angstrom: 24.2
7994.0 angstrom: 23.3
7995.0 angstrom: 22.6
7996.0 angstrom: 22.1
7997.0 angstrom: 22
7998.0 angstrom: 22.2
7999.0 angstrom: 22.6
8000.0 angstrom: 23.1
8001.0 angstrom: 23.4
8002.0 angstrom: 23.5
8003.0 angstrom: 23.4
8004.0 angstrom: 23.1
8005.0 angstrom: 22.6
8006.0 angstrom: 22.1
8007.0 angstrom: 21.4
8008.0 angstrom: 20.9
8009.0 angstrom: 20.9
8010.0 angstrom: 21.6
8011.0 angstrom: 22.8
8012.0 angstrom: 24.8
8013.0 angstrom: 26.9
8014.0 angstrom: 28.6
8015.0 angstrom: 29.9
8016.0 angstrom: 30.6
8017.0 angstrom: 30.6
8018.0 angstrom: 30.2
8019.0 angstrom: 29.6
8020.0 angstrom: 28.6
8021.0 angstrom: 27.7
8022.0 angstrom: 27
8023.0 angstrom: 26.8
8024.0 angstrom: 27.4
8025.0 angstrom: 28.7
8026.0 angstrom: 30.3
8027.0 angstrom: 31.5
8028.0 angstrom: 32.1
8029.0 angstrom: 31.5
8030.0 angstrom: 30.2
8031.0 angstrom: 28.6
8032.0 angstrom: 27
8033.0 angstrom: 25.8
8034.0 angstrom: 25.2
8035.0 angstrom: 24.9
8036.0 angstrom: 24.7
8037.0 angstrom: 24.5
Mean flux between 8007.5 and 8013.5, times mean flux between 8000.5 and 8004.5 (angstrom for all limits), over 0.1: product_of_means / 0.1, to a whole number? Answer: 5367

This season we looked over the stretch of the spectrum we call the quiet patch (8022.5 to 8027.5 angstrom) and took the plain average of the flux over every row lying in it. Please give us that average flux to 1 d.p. 28.9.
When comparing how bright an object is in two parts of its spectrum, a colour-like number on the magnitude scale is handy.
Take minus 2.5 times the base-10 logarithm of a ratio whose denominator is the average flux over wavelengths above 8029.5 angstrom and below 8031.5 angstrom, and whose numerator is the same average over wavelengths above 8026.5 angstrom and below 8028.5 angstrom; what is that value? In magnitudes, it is -0.09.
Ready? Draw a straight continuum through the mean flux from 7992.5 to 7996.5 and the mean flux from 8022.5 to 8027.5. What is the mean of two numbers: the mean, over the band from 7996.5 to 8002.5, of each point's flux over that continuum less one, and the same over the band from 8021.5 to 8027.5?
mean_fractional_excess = -0.030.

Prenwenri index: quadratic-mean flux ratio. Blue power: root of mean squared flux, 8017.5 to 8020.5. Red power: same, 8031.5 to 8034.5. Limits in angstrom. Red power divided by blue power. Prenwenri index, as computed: 0.88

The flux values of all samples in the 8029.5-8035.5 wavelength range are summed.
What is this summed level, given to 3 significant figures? 162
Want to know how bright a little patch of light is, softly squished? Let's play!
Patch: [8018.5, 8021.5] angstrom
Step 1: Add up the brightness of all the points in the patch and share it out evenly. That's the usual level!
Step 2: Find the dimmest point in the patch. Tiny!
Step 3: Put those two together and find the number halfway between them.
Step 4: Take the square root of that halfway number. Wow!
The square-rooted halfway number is 5.3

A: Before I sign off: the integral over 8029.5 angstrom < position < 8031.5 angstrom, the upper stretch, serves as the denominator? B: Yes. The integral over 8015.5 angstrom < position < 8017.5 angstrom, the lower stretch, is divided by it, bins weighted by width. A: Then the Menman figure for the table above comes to 1.04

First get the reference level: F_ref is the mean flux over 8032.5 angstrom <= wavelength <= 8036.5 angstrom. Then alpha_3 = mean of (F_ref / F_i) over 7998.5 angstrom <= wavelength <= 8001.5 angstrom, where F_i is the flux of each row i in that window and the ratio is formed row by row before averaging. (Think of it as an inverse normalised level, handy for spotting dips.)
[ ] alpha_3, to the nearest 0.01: 1.09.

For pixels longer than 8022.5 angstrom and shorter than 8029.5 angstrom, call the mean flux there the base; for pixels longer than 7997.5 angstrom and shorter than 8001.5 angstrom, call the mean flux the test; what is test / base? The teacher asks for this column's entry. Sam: 0.77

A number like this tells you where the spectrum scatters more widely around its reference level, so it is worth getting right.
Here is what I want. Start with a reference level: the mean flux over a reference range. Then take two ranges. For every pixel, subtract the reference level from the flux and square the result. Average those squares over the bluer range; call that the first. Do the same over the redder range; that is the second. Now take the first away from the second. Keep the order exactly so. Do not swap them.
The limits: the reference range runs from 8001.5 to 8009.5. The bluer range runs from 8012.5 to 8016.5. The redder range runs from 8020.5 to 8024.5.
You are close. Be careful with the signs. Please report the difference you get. -23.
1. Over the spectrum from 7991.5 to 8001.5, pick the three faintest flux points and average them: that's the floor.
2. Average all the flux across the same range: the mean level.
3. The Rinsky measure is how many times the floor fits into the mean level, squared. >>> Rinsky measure 1.09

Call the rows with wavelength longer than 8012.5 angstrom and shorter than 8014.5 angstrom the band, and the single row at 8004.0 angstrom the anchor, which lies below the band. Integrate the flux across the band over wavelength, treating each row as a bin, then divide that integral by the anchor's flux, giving 2.40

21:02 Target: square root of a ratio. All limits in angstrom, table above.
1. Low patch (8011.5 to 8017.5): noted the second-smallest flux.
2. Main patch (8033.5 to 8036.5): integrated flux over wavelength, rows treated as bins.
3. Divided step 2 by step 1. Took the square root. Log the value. 1.7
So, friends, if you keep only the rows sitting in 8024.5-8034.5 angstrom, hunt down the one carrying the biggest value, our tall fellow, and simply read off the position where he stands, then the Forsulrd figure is 8028.0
